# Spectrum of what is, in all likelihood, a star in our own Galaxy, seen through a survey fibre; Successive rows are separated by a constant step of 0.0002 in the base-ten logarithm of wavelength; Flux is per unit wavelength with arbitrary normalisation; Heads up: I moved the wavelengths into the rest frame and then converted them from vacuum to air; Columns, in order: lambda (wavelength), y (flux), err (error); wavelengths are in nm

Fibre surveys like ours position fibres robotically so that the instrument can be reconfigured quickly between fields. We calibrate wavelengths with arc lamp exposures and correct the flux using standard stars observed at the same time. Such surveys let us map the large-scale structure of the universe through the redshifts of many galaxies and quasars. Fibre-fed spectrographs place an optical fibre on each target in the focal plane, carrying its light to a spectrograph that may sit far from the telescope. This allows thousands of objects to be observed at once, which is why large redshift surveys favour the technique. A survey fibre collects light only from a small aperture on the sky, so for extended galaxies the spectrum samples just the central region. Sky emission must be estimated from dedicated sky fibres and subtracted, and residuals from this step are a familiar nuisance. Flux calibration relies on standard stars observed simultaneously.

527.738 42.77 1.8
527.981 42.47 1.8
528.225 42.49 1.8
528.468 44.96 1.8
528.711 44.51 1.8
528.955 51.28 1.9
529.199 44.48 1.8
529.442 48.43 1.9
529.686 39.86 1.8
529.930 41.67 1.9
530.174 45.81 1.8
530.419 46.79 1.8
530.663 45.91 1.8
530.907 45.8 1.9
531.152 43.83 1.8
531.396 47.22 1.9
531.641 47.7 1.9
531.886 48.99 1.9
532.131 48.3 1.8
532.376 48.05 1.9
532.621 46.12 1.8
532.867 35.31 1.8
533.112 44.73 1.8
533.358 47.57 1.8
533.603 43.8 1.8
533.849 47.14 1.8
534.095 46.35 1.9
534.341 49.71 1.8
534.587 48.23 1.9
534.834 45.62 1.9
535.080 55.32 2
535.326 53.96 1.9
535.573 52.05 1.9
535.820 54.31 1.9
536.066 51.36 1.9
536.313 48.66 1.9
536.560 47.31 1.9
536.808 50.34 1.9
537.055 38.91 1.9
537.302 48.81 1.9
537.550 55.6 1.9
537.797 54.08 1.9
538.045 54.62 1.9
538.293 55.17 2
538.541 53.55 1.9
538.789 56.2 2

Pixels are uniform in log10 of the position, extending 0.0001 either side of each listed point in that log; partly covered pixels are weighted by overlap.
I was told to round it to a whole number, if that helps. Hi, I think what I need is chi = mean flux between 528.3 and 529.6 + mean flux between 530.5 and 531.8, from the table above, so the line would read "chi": 93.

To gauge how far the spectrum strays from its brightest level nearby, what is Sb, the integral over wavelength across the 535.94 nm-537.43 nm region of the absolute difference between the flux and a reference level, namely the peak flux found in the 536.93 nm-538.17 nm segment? 11.9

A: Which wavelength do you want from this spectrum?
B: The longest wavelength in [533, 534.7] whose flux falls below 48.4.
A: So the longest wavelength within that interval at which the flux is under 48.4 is 534.587 nm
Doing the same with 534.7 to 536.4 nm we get 534.834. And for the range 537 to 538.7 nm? 537.055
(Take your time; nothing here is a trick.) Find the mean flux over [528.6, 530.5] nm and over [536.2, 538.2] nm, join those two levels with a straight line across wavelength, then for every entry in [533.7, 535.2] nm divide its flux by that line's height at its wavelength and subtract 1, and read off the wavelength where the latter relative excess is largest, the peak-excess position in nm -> 535.080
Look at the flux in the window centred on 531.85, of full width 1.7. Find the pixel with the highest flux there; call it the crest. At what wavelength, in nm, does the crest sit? 531.886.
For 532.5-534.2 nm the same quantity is 533.358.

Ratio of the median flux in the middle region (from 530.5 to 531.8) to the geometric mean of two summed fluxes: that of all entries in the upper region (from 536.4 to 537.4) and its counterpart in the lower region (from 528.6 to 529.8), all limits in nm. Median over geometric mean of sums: 0.22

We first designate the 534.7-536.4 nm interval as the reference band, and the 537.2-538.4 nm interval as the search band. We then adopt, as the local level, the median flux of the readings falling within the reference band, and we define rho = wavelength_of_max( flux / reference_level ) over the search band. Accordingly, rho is 537.550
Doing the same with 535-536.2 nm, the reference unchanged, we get 535.080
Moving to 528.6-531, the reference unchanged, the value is 528.955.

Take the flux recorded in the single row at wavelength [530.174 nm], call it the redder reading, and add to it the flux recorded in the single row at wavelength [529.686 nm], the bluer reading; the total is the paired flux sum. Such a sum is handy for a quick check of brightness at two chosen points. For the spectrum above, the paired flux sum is 86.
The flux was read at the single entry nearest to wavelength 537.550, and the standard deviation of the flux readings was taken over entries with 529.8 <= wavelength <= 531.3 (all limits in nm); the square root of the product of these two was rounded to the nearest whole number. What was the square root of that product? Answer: 10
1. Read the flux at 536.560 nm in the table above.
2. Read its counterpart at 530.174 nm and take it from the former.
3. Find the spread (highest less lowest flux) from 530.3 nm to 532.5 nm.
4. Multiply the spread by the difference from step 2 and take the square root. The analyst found 2.8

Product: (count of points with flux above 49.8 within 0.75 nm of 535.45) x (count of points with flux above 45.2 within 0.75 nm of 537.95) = 30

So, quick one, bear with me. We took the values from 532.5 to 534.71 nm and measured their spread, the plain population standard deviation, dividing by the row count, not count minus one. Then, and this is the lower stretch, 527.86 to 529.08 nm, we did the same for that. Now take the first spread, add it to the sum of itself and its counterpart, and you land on 11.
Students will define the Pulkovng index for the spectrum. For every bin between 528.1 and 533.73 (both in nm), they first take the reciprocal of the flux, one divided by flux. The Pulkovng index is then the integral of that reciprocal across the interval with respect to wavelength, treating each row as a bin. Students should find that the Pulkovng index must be 0.125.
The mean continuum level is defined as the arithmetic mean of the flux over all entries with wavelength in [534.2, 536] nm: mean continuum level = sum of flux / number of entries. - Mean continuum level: 51.3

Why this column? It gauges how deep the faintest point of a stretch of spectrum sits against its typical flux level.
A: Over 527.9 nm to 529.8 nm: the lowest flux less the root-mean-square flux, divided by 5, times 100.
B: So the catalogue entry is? -102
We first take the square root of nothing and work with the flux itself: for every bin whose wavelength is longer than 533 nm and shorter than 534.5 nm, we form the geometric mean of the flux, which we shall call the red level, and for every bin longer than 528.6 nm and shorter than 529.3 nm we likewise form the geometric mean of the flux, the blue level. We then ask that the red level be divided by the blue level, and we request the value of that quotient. 1.00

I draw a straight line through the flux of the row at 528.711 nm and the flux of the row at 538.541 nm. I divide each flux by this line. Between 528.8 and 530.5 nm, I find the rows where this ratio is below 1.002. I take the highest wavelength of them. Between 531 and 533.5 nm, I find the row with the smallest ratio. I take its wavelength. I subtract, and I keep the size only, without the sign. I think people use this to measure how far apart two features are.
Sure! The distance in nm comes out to 2.69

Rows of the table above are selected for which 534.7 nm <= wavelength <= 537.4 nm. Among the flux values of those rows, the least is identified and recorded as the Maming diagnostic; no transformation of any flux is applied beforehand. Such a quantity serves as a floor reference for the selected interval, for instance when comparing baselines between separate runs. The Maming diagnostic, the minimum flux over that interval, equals 38.91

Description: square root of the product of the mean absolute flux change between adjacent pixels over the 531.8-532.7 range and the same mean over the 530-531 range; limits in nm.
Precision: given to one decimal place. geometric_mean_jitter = 0.8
